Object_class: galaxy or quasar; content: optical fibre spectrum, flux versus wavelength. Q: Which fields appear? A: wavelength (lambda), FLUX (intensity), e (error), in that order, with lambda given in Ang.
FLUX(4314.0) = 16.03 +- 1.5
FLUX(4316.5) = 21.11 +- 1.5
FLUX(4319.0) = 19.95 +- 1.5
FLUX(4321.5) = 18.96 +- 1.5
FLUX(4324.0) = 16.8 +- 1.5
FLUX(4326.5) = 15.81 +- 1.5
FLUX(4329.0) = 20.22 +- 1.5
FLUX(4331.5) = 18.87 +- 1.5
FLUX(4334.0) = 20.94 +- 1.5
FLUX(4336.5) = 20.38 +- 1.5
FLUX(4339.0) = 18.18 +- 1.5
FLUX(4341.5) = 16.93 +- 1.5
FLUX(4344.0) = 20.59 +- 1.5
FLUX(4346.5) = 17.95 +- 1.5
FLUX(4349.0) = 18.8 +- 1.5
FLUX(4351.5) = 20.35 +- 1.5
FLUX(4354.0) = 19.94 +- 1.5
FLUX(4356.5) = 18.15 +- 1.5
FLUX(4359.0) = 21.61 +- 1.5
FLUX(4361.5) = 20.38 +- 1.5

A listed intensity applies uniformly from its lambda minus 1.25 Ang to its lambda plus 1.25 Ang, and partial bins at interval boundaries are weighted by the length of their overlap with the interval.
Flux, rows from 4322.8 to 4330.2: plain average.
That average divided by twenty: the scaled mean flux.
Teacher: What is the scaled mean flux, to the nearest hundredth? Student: 0.88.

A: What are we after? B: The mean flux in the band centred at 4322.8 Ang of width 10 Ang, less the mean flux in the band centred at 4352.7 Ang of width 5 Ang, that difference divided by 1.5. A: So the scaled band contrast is -1.5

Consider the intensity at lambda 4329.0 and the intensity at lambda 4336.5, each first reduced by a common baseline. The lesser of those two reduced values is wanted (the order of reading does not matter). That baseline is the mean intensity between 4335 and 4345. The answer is 1.2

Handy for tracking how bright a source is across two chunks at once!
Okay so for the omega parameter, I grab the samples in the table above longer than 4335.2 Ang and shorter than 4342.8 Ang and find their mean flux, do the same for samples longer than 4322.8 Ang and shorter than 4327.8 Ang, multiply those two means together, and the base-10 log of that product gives 2.48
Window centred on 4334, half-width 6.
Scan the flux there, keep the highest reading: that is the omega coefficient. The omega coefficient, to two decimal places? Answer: 20.94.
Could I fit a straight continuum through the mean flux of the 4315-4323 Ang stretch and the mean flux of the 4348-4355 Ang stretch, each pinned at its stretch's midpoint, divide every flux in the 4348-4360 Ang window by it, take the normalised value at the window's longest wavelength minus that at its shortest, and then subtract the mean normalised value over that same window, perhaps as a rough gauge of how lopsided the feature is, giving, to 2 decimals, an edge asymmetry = -0.86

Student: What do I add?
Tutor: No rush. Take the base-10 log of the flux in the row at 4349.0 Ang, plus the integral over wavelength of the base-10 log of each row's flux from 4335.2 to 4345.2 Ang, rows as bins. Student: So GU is 14.1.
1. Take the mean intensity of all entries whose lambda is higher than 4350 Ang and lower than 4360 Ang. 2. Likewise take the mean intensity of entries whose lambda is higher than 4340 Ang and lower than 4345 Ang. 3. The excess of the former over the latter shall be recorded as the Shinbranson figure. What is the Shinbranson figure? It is 1.3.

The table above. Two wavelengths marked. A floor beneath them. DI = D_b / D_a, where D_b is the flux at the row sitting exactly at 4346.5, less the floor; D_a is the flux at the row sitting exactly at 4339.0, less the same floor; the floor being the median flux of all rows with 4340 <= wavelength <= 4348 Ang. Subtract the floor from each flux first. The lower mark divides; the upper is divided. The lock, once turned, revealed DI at 0.0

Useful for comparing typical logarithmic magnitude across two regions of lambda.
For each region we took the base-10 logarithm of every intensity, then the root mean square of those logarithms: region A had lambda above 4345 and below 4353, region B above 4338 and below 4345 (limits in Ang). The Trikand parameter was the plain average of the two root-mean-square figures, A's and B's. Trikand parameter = 1.273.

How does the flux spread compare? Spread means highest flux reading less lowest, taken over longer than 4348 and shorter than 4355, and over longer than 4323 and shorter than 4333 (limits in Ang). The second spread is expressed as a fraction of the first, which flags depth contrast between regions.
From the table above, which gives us 2.85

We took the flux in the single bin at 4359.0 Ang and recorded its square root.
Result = 4.65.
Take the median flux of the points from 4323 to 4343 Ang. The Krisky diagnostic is 18.5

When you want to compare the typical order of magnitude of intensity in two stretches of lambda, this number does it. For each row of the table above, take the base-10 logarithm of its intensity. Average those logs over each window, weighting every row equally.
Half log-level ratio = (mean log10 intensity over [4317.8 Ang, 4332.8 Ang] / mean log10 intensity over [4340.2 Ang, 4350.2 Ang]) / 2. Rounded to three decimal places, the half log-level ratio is 0.499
